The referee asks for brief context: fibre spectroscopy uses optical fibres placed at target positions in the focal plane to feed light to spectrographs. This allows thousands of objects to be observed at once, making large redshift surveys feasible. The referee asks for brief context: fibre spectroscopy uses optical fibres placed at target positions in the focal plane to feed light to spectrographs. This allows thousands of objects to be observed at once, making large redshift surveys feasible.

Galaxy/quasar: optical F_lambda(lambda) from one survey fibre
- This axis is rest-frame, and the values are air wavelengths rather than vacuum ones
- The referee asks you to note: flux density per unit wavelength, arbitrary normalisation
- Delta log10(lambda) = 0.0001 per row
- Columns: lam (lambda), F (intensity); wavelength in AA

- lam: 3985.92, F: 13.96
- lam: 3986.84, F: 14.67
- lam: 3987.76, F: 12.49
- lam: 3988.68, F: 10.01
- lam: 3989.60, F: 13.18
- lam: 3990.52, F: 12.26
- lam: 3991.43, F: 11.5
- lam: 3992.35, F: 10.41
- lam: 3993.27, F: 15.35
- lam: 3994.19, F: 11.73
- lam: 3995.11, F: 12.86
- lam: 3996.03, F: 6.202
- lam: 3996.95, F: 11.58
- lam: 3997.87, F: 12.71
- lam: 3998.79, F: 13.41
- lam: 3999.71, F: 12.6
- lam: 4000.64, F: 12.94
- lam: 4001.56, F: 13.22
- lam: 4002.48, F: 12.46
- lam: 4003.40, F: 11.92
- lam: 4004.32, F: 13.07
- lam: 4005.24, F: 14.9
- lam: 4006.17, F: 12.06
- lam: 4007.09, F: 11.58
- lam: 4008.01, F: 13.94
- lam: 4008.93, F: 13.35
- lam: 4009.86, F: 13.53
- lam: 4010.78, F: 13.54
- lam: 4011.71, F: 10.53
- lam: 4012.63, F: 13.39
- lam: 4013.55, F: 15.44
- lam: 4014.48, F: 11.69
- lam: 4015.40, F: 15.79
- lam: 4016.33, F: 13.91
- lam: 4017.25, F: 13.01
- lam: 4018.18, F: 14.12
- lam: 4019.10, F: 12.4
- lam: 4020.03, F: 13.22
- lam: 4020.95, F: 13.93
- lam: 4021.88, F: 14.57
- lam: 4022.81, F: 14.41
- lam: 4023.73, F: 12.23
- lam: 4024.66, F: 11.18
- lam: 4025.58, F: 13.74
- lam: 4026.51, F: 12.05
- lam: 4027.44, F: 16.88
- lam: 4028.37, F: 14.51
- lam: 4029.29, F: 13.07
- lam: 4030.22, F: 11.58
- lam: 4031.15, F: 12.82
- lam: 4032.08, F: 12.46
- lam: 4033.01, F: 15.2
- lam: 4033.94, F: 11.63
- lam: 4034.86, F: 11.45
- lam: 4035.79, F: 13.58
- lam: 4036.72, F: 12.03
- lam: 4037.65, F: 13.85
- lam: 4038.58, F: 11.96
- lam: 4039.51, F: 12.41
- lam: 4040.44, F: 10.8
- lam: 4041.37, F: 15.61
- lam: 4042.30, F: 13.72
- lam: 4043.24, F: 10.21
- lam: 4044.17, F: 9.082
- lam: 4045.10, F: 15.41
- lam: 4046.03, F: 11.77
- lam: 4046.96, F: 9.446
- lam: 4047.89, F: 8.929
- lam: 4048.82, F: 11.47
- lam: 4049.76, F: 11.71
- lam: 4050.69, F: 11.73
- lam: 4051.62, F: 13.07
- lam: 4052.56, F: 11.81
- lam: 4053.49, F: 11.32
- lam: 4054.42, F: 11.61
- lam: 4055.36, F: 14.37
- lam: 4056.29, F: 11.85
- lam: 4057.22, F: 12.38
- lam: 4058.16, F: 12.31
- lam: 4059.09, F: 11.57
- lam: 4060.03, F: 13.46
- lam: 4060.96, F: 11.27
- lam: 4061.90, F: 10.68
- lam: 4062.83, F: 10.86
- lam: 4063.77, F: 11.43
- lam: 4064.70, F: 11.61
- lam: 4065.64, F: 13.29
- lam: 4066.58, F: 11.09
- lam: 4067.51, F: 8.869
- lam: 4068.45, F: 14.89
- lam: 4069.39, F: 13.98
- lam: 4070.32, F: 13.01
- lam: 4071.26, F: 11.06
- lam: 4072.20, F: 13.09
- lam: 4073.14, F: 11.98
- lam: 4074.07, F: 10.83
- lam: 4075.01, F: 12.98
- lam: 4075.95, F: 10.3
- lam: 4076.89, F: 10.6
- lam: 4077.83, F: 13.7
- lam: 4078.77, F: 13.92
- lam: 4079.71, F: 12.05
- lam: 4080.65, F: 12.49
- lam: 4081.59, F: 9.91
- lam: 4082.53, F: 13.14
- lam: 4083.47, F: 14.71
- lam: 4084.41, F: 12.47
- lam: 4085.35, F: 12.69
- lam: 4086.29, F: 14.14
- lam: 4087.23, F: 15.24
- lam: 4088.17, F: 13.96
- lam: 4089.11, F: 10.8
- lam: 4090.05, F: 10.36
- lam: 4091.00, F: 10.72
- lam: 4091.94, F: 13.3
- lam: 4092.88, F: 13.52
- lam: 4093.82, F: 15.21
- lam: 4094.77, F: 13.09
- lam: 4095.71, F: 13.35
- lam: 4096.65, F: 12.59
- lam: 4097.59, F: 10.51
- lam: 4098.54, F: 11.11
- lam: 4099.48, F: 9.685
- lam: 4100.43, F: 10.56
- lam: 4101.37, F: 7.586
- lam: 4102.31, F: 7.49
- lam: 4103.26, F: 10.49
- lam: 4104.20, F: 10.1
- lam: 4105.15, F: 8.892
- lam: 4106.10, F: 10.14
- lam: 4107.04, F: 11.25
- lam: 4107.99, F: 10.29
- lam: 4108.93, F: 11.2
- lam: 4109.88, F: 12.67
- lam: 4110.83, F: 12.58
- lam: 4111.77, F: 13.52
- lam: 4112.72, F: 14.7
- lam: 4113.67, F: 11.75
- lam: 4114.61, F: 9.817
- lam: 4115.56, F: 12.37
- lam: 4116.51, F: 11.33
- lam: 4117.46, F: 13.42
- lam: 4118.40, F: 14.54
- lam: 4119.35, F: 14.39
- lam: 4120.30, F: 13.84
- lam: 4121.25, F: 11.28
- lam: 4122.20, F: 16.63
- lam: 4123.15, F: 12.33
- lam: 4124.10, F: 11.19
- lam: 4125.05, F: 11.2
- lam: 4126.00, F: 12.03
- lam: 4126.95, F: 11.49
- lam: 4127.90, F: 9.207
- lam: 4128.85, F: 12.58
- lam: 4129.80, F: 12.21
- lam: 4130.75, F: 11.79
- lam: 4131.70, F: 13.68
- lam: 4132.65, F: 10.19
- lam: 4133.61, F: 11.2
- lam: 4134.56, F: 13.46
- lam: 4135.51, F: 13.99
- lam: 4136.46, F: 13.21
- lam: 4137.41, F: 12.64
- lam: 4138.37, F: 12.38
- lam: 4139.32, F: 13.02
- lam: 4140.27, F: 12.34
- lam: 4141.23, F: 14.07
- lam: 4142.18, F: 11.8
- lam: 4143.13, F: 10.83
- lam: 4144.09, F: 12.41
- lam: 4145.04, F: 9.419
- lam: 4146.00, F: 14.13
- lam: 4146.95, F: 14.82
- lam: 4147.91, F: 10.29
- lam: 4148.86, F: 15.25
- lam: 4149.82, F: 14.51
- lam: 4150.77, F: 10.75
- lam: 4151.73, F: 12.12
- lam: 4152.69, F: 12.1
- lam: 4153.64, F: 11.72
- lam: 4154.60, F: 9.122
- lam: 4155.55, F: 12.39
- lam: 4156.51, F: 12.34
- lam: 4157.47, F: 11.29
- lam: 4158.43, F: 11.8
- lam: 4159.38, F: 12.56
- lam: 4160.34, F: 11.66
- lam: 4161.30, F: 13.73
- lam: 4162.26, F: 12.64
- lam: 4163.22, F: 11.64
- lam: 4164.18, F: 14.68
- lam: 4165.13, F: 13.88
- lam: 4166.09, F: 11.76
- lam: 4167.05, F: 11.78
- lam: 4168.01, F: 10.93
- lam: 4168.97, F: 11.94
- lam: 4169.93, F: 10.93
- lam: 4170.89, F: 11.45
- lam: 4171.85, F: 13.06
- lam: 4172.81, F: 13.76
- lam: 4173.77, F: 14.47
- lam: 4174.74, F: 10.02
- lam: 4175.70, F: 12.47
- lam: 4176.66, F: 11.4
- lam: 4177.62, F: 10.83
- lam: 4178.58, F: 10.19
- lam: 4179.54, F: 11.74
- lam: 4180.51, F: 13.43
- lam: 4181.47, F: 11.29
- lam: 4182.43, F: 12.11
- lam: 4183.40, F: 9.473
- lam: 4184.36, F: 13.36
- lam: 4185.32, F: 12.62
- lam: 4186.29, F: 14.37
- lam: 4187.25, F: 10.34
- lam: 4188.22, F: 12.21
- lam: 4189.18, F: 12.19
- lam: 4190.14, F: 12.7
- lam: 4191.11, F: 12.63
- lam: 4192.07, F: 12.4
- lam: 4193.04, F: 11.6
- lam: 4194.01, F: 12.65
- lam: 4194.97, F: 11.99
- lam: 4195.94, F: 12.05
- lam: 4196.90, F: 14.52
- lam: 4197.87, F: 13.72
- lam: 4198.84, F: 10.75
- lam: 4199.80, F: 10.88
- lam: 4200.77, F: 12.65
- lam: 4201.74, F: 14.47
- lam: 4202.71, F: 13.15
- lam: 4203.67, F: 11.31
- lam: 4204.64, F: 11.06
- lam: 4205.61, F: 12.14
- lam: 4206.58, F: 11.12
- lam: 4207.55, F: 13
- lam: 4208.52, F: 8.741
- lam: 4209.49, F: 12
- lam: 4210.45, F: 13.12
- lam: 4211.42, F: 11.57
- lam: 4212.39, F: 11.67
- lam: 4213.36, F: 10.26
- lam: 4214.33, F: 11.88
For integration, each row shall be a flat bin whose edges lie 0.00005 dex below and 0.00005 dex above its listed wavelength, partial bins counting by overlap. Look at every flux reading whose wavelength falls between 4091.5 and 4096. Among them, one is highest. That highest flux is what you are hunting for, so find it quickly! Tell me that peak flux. 15.21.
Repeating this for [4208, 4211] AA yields 13.12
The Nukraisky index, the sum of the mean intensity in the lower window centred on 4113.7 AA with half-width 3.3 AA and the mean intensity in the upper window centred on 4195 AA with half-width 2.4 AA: 24.9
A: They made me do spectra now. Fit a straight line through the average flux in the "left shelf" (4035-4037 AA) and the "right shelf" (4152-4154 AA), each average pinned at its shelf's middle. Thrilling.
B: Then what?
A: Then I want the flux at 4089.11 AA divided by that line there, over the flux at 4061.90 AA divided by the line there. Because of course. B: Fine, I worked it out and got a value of 1.0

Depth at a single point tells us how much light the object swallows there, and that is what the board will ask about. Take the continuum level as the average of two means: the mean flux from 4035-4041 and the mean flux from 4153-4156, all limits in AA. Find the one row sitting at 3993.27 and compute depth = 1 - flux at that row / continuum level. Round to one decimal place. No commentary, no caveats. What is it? -0.3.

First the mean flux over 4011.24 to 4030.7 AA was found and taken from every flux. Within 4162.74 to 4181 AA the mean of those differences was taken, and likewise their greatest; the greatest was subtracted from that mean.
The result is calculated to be -2.56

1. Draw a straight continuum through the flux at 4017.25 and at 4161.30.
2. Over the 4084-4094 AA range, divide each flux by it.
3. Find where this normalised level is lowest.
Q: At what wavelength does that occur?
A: 4090.05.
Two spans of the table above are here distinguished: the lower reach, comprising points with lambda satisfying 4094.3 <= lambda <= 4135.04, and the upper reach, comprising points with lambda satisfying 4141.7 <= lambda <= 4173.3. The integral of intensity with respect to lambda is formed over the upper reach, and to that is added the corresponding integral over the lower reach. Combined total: 864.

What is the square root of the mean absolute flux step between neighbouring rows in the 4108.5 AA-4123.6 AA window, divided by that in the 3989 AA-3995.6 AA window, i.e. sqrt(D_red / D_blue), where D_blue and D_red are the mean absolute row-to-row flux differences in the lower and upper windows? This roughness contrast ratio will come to 1.0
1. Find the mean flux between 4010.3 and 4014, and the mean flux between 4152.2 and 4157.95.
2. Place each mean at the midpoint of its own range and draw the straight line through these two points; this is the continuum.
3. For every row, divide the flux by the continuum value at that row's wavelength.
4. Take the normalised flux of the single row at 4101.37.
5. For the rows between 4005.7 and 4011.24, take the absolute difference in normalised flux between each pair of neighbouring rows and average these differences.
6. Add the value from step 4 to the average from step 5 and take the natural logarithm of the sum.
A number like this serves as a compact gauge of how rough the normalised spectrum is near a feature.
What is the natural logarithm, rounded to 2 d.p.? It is -0.39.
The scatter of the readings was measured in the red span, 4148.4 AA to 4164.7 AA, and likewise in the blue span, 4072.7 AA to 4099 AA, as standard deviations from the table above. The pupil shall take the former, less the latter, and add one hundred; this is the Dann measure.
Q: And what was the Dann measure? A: 100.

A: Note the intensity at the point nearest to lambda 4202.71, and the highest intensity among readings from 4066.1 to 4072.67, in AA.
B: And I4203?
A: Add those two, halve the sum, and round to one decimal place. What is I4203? 14.0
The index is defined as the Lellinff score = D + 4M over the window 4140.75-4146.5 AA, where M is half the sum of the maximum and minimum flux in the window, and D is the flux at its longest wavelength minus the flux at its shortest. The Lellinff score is 47.2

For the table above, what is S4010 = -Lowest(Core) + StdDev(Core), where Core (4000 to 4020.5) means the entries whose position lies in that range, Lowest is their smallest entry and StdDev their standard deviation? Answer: -9.3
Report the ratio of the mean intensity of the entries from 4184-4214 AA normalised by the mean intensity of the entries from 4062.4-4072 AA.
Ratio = 1.01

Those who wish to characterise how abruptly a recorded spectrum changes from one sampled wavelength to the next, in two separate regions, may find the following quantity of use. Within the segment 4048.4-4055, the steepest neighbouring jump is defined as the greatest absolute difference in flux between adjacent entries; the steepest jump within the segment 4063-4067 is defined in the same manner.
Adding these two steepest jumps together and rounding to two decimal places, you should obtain 3.54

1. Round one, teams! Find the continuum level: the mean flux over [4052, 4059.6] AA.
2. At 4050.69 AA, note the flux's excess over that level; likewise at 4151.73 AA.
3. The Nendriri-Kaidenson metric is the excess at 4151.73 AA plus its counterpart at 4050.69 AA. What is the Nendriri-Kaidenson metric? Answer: -0.5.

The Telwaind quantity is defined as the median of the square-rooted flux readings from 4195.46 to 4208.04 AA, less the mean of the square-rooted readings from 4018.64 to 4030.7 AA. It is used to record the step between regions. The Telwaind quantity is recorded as -0.17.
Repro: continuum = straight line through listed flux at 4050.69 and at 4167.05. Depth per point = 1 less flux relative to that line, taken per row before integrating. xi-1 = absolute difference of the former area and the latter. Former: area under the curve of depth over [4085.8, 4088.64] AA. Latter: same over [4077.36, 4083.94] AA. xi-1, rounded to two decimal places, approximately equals 0.03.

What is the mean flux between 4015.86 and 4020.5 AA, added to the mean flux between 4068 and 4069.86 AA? 27.8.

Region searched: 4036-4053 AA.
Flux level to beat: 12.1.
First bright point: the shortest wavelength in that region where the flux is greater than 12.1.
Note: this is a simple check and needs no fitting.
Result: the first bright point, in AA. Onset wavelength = 4037.65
